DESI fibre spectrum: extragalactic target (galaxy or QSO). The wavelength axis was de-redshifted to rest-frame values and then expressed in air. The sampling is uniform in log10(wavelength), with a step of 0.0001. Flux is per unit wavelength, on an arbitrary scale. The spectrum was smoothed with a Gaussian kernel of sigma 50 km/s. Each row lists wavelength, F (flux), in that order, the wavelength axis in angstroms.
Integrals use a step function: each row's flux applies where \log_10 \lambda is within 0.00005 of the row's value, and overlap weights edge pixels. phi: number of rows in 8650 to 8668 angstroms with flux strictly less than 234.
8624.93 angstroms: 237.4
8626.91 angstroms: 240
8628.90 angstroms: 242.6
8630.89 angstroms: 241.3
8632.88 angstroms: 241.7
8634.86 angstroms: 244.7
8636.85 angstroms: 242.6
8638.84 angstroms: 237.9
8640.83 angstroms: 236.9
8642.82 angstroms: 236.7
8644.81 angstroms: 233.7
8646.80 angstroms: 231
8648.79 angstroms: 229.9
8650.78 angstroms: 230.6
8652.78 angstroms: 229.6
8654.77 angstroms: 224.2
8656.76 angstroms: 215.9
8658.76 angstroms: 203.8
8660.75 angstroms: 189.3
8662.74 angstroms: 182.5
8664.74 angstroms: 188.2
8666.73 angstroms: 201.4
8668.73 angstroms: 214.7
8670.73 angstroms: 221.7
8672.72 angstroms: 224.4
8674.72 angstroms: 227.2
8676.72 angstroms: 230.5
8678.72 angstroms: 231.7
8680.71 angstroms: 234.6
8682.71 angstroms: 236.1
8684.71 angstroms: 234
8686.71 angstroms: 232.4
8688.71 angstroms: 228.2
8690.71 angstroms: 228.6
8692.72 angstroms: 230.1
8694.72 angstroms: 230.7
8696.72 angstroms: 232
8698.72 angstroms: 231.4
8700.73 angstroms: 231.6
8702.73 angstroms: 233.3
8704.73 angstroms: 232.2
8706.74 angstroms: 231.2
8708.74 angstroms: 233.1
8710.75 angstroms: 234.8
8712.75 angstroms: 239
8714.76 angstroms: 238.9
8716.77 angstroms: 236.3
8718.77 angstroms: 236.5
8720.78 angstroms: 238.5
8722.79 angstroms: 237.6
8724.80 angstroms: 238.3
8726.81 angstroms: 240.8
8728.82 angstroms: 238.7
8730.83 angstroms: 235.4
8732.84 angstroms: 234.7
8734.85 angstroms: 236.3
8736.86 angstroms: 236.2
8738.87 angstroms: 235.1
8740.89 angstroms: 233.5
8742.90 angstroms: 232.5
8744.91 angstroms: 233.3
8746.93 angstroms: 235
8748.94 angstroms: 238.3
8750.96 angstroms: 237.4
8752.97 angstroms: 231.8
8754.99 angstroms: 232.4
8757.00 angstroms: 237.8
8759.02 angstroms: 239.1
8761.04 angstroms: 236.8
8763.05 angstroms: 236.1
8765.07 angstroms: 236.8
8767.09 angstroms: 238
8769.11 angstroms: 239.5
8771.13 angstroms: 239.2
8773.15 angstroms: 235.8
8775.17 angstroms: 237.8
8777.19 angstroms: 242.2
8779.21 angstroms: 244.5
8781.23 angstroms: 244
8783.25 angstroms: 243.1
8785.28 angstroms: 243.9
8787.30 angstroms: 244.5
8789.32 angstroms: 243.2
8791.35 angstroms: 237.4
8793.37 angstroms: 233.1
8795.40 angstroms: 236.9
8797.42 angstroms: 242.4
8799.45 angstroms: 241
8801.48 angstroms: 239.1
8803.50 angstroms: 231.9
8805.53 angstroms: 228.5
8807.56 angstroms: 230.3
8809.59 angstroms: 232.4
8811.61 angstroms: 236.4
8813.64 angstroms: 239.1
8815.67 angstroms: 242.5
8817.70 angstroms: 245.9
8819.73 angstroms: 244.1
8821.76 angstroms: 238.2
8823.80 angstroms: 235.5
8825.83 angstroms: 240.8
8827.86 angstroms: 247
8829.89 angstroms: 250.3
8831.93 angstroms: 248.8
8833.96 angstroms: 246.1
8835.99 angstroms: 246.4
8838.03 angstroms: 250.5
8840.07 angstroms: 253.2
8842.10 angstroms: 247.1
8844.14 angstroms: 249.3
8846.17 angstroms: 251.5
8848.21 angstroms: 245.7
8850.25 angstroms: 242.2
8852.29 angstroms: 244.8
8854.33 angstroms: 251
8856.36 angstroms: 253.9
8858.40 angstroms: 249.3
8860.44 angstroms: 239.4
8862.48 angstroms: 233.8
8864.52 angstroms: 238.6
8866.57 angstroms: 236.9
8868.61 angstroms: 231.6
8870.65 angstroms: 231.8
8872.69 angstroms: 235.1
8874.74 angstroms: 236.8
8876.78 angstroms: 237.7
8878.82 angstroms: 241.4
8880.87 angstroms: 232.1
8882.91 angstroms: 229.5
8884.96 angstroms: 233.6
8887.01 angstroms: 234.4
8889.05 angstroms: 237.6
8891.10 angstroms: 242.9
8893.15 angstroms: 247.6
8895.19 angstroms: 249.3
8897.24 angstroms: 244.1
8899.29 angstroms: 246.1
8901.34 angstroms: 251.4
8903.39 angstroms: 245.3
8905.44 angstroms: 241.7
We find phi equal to 9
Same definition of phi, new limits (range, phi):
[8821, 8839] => 0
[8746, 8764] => 2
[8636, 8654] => 5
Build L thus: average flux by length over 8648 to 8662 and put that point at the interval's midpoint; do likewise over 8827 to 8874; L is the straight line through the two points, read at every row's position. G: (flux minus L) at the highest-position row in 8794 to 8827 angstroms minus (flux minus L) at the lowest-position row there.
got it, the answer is 0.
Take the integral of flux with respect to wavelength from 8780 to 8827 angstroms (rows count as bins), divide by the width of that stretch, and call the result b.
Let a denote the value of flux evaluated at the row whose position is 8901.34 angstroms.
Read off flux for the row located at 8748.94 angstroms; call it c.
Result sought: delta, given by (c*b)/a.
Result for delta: 226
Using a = 251.4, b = 239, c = 238.3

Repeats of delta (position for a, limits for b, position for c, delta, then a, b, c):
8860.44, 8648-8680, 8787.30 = 220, 239.4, 215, 244.5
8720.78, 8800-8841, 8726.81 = 244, 238.5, 241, 240.8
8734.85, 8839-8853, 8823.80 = 247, 236.3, 248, 235.5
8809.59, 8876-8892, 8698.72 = 235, 232.4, 236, 231.4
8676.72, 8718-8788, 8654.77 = 231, 230.5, 238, 224.2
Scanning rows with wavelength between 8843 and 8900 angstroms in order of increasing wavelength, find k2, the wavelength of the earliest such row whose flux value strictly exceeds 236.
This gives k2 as 8844.14 angstroms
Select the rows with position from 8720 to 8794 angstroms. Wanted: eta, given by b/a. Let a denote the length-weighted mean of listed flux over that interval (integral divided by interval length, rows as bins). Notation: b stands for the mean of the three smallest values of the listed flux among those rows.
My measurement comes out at 0.976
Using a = 238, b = 232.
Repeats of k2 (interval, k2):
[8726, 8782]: 8726.81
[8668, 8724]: 8682.71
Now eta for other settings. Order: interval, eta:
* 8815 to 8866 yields 0.961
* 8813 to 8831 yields 0.979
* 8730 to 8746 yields 0.994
